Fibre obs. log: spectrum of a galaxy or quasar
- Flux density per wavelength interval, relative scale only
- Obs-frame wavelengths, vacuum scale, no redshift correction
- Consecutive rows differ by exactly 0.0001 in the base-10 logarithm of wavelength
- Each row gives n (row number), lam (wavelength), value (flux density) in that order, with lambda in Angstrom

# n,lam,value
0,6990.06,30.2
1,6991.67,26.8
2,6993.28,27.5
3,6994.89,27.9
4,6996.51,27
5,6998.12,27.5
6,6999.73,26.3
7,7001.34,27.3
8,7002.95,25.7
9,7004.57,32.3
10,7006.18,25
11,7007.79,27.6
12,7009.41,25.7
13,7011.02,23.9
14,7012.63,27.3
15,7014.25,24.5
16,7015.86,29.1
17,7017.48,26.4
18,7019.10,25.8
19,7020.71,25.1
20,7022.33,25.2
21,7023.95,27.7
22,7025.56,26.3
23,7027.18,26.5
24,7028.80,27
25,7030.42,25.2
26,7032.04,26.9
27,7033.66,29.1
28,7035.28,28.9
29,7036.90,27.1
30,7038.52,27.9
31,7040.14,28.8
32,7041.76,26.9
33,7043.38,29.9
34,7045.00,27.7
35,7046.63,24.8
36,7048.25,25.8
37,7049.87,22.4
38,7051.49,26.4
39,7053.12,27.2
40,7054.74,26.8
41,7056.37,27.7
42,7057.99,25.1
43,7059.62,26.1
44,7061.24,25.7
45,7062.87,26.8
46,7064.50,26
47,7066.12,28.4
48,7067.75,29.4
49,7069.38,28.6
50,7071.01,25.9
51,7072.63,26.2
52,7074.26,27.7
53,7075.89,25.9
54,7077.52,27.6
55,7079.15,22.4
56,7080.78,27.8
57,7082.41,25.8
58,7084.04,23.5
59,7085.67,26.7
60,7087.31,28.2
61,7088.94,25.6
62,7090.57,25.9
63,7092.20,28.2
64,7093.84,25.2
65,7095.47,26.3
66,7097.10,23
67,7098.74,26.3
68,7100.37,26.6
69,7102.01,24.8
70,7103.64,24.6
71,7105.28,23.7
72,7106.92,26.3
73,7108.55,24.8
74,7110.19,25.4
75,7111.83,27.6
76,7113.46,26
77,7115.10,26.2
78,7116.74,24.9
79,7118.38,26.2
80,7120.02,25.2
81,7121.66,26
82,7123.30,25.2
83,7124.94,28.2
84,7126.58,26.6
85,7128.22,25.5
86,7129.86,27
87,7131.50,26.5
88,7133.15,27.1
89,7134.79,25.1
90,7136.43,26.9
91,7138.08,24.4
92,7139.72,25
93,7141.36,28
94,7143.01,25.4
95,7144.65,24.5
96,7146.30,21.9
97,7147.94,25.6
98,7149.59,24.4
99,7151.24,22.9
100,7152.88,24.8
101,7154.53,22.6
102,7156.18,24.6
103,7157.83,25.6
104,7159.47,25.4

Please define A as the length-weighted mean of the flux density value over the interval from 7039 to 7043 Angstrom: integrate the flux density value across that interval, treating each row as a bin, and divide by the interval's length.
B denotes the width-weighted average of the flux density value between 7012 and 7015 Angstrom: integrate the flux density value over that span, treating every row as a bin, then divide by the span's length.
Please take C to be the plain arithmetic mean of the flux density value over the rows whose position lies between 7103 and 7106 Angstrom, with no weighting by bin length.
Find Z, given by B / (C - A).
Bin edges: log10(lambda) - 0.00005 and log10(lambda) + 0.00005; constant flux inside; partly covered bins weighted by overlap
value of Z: -7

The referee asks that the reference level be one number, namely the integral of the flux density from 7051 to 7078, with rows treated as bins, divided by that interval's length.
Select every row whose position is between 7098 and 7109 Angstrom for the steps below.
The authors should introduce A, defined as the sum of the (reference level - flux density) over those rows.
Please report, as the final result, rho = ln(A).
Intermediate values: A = 11.2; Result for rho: 2.4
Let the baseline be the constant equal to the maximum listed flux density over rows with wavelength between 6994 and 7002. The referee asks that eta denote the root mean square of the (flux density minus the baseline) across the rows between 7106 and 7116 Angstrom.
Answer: 2.0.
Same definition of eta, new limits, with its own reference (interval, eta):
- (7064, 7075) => 1.4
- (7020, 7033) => 1.9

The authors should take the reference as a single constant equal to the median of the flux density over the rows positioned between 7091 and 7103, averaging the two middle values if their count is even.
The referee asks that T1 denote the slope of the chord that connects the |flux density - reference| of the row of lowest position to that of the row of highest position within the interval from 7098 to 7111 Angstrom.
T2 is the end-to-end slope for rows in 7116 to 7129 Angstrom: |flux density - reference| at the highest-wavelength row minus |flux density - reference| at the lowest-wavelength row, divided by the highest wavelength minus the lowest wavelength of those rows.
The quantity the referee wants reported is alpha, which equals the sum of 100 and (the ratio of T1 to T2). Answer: 98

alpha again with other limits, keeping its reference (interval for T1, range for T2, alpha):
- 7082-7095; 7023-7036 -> 100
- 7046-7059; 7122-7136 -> 97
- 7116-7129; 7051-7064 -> 99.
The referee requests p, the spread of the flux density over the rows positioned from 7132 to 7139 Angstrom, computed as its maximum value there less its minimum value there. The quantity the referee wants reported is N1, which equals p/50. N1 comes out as 0.054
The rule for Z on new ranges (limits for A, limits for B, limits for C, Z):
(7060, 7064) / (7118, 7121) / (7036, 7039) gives 20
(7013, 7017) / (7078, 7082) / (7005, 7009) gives -51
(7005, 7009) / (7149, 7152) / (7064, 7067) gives 60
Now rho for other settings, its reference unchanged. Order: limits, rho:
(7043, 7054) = 1.4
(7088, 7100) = 2.1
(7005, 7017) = 1.7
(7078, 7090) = 2.1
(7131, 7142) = 1.7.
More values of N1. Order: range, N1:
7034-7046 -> 0.060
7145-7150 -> 0.074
